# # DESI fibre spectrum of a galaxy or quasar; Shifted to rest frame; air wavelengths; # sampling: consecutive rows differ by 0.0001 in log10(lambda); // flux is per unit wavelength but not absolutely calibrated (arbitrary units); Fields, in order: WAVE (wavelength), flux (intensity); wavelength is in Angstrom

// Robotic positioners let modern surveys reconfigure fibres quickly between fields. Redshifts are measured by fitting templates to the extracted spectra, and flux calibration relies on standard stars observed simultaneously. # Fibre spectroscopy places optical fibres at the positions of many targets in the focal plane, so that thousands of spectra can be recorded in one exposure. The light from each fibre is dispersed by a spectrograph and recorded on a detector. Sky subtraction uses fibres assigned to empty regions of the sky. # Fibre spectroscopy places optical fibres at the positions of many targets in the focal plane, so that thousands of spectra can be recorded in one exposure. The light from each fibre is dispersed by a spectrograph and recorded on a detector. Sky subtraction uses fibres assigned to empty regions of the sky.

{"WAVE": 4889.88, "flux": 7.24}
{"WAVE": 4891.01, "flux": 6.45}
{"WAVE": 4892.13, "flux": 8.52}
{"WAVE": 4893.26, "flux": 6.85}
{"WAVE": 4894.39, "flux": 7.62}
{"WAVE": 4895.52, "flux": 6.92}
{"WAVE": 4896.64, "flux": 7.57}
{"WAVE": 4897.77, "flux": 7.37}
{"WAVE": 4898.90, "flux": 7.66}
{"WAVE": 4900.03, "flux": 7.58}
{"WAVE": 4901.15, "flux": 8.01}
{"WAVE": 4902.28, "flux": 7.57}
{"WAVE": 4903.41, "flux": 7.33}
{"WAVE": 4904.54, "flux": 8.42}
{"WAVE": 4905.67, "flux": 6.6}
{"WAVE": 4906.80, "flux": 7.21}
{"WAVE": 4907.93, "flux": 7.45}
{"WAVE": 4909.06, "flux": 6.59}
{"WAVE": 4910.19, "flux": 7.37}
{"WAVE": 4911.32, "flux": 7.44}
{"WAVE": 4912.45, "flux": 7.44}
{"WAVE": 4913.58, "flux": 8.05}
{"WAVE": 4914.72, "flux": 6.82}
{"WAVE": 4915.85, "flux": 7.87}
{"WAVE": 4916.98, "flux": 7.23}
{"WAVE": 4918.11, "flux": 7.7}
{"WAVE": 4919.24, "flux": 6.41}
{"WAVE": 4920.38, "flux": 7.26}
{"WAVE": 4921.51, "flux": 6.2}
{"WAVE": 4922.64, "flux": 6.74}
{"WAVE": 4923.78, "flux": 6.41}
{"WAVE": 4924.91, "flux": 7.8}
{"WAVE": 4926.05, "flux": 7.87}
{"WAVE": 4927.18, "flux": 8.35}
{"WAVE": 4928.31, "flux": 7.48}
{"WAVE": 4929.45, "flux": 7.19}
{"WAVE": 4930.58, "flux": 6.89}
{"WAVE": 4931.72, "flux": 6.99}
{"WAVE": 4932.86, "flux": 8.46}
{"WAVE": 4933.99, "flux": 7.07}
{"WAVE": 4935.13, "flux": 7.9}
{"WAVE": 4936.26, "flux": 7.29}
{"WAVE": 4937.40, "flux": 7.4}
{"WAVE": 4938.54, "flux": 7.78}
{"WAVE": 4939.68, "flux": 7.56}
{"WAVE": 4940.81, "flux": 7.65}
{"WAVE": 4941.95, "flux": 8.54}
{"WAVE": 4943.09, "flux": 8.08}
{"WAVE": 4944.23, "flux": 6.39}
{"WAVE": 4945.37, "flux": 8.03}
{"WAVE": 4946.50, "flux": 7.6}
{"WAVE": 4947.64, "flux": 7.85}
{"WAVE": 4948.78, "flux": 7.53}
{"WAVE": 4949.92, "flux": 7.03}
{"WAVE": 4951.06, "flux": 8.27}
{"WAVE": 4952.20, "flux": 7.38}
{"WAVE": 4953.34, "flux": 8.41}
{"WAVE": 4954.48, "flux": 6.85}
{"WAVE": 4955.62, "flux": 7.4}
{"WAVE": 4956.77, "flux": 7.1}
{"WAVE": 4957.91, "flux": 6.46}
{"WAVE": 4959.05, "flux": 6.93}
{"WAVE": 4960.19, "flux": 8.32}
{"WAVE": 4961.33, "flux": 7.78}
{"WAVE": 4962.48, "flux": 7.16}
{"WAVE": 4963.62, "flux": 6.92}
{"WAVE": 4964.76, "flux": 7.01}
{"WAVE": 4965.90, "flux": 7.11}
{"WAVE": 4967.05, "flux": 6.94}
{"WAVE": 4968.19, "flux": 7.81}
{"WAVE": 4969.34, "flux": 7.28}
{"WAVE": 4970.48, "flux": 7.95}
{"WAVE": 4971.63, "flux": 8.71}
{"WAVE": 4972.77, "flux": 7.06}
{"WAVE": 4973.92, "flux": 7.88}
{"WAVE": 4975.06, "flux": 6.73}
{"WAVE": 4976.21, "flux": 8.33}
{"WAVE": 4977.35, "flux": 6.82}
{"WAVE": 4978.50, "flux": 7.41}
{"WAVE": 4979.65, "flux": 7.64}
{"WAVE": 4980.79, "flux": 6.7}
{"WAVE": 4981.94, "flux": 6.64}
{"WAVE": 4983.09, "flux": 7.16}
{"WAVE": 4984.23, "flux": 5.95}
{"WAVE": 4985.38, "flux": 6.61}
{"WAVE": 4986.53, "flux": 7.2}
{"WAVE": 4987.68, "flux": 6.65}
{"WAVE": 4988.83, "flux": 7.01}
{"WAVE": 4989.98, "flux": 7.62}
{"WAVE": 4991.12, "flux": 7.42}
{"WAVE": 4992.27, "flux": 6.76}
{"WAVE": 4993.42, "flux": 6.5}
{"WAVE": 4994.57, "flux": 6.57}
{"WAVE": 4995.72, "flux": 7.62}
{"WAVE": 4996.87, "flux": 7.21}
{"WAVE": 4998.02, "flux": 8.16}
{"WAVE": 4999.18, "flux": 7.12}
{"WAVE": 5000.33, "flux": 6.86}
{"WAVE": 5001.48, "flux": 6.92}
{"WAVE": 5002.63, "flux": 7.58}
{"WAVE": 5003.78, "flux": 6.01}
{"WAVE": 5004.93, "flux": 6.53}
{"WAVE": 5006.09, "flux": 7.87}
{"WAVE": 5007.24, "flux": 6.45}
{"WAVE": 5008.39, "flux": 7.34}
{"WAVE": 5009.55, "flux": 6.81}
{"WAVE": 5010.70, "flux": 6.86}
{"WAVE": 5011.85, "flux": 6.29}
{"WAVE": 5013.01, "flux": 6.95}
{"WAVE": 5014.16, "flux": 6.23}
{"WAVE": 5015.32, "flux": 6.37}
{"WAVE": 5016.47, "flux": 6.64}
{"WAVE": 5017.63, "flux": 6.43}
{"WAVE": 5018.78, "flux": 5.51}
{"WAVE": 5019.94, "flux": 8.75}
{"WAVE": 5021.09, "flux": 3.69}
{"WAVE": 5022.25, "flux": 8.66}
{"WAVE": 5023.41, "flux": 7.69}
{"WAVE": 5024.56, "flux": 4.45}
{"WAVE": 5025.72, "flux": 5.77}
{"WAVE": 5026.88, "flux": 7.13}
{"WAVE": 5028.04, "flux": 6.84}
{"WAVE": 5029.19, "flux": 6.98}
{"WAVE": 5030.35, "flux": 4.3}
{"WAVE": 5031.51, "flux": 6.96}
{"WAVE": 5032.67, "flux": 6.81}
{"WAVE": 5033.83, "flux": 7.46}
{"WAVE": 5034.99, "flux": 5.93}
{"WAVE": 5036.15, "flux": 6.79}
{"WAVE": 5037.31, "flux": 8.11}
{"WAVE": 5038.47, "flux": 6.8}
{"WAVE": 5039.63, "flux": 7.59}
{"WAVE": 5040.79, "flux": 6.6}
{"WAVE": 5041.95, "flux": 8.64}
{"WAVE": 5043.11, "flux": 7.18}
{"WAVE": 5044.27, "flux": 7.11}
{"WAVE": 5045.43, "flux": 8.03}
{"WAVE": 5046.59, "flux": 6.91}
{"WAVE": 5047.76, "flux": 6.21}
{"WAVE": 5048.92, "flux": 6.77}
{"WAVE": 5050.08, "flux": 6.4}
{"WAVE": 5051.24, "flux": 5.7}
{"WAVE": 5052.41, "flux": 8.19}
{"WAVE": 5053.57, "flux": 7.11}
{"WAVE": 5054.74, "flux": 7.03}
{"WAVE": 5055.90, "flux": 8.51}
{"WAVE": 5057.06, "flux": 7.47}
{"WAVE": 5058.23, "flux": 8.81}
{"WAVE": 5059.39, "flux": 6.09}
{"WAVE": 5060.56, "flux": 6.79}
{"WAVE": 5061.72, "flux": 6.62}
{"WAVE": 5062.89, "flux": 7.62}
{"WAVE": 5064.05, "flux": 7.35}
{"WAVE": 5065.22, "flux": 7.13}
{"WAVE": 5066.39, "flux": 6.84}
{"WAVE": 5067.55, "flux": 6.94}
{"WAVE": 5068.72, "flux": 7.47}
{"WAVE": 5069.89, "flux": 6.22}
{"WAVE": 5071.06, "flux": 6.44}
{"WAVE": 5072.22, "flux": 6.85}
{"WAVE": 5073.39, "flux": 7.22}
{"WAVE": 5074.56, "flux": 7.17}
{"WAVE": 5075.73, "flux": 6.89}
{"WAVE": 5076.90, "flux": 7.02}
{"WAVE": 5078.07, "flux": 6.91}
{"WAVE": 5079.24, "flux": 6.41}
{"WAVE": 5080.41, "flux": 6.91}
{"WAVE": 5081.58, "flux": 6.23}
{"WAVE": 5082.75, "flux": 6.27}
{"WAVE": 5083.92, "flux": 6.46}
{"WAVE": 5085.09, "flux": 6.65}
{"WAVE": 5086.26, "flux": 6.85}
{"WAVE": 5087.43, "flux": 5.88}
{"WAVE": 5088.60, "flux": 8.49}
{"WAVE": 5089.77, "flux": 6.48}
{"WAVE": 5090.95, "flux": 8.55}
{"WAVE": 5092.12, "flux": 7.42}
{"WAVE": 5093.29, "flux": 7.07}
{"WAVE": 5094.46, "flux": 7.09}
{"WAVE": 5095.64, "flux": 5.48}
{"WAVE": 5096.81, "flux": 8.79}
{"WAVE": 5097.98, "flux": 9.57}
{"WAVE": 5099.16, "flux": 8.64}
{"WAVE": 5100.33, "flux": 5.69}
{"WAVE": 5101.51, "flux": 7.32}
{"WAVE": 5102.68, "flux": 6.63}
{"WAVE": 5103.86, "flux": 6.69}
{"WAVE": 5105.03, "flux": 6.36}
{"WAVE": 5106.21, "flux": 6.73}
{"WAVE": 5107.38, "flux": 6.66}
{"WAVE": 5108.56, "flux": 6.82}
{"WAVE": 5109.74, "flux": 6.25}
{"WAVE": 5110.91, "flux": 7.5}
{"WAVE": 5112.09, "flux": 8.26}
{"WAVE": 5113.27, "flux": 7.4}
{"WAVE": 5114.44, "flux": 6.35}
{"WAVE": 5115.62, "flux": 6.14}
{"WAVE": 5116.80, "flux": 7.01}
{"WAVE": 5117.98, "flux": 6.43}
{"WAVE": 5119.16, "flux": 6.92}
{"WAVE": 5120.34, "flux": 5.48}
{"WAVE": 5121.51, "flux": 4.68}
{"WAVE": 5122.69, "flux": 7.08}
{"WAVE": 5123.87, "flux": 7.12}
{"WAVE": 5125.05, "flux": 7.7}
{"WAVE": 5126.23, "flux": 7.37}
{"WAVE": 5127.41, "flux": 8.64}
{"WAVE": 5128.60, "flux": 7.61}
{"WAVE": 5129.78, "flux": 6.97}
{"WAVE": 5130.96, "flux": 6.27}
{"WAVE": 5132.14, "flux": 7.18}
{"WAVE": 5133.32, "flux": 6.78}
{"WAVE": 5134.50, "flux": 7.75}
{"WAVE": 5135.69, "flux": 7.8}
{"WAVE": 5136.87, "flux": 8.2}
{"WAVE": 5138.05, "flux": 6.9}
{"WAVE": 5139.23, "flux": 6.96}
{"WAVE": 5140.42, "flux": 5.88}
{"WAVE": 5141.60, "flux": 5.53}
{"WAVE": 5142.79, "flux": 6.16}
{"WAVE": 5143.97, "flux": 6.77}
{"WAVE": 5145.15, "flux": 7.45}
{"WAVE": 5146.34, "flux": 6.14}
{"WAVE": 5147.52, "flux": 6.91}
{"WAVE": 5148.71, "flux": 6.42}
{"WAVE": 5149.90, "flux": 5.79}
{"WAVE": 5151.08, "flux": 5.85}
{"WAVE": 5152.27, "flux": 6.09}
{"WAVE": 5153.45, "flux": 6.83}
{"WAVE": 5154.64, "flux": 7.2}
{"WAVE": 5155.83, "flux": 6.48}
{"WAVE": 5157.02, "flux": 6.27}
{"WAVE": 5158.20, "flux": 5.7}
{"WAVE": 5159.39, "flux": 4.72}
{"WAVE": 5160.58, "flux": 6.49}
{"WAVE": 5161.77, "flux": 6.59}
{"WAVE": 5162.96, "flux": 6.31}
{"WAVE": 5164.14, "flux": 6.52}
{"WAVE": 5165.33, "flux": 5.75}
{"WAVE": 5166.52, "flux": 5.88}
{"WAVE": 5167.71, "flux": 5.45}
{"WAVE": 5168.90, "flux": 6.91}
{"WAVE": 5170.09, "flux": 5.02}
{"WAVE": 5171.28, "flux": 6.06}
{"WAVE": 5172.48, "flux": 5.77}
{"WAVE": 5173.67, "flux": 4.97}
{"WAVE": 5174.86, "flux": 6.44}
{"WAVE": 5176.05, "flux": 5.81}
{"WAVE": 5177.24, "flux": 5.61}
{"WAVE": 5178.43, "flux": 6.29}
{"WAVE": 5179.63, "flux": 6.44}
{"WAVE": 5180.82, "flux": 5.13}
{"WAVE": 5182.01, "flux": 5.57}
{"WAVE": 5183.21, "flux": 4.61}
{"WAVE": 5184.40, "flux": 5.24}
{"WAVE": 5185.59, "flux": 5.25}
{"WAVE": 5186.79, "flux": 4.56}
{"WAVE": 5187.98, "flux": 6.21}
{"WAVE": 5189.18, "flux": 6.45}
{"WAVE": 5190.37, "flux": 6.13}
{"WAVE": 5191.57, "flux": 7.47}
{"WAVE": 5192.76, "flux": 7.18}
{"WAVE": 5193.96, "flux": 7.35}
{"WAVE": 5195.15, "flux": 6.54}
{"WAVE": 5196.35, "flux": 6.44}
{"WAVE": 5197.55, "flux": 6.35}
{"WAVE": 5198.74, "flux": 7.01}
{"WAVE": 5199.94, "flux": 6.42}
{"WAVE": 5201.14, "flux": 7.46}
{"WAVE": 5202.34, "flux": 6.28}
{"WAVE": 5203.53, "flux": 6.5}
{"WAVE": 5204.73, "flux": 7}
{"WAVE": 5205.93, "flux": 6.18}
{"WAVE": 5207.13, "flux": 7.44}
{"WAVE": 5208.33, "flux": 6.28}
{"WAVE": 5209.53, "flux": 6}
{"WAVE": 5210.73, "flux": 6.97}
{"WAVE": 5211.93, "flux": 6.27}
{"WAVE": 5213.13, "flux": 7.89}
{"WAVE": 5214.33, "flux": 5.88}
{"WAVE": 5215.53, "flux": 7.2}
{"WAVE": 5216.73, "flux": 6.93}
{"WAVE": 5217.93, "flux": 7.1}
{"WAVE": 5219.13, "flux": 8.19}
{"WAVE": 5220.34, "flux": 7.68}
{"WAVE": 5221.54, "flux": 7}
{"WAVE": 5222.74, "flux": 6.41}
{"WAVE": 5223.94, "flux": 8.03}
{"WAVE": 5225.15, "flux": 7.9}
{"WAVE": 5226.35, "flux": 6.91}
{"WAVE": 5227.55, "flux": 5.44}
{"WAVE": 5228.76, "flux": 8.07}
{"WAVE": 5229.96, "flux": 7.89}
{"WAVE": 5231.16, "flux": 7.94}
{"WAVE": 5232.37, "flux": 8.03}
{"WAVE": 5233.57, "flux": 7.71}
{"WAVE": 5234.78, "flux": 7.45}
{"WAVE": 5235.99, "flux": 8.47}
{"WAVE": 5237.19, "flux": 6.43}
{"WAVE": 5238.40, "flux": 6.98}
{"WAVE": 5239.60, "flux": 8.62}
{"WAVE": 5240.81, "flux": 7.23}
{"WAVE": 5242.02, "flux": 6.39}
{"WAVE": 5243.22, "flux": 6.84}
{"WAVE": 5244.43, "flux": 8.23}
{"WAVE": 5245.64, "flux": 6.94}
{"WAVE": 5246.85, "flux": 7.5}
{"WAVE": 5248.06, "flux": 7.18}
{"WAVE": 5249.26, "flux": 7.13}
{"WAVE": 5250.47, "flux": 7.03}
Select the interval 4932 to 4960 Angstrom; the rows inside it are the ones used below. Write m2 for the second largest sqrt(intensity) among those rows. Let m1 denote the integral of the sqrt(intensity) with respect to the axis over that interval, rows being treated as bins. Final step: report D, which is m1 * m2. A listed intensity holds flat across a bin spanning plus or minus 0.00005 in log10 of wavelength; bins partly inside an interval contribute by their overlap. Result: 224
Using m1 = 76.9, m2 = 2.91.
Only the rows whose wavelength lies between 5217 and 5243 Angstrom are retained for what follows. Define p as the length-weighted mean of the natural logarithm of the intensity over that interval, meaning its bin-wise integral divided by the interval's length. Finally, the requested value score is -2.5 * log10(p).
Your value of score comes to -0.75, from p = 2.00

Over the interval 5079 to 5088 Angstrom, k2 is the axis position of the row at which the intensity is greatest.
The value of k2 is 5080.41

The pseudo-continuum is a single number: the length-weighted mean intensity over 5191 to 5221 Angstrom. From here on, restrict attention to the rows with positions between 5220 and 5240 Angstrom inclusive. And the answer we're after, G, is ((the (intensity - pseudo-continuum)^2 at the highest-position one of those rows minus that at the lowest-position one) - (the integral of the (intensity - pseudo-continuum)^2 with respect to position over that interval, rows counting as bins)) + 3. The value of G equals -14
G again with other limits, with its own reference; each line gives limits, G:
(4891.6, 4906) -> -10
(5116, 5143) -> -19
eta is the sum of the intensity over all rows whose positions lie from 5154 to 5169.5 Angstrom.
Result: 80.3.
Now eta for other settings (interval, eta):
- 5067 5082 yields 88.7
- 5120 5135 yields 90.6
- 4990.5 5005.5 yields 91.3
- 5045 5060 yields 93.2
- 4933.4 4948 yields 99.1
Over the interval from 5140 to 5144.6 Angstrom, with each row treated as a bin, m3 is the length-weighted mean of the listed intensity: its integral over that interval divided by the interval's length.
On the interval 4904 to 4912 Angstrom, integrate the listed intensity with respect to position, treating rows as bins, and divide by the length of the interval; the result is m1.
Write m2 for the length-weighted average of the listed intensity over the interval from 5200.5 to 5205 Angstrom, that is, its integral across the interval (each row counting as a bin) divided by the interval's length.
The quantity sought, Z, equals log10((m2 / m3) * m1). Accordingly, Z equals 0.909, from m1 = 7.3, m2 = 6.8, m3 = 6.1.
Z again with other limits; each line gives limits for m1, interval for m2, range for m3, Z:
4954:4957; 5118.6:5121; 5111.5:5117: 0.794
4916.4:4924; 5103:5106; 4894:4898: 0.786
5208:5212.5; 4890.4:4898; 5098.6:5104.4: 0.826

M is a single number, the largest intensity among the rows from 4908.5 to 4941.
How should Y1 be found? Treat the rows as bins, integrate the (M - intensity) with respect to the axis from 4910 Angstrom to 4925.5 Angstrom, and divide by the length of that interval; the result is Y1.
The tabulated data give 1.3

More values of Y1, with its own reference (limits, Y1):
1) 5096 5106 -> 1.1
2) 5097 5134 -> 1.5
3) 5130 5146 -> 1.6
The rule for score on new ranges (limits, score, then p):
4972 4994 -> -0.73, 1.95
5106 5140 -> -0.72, 1.94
